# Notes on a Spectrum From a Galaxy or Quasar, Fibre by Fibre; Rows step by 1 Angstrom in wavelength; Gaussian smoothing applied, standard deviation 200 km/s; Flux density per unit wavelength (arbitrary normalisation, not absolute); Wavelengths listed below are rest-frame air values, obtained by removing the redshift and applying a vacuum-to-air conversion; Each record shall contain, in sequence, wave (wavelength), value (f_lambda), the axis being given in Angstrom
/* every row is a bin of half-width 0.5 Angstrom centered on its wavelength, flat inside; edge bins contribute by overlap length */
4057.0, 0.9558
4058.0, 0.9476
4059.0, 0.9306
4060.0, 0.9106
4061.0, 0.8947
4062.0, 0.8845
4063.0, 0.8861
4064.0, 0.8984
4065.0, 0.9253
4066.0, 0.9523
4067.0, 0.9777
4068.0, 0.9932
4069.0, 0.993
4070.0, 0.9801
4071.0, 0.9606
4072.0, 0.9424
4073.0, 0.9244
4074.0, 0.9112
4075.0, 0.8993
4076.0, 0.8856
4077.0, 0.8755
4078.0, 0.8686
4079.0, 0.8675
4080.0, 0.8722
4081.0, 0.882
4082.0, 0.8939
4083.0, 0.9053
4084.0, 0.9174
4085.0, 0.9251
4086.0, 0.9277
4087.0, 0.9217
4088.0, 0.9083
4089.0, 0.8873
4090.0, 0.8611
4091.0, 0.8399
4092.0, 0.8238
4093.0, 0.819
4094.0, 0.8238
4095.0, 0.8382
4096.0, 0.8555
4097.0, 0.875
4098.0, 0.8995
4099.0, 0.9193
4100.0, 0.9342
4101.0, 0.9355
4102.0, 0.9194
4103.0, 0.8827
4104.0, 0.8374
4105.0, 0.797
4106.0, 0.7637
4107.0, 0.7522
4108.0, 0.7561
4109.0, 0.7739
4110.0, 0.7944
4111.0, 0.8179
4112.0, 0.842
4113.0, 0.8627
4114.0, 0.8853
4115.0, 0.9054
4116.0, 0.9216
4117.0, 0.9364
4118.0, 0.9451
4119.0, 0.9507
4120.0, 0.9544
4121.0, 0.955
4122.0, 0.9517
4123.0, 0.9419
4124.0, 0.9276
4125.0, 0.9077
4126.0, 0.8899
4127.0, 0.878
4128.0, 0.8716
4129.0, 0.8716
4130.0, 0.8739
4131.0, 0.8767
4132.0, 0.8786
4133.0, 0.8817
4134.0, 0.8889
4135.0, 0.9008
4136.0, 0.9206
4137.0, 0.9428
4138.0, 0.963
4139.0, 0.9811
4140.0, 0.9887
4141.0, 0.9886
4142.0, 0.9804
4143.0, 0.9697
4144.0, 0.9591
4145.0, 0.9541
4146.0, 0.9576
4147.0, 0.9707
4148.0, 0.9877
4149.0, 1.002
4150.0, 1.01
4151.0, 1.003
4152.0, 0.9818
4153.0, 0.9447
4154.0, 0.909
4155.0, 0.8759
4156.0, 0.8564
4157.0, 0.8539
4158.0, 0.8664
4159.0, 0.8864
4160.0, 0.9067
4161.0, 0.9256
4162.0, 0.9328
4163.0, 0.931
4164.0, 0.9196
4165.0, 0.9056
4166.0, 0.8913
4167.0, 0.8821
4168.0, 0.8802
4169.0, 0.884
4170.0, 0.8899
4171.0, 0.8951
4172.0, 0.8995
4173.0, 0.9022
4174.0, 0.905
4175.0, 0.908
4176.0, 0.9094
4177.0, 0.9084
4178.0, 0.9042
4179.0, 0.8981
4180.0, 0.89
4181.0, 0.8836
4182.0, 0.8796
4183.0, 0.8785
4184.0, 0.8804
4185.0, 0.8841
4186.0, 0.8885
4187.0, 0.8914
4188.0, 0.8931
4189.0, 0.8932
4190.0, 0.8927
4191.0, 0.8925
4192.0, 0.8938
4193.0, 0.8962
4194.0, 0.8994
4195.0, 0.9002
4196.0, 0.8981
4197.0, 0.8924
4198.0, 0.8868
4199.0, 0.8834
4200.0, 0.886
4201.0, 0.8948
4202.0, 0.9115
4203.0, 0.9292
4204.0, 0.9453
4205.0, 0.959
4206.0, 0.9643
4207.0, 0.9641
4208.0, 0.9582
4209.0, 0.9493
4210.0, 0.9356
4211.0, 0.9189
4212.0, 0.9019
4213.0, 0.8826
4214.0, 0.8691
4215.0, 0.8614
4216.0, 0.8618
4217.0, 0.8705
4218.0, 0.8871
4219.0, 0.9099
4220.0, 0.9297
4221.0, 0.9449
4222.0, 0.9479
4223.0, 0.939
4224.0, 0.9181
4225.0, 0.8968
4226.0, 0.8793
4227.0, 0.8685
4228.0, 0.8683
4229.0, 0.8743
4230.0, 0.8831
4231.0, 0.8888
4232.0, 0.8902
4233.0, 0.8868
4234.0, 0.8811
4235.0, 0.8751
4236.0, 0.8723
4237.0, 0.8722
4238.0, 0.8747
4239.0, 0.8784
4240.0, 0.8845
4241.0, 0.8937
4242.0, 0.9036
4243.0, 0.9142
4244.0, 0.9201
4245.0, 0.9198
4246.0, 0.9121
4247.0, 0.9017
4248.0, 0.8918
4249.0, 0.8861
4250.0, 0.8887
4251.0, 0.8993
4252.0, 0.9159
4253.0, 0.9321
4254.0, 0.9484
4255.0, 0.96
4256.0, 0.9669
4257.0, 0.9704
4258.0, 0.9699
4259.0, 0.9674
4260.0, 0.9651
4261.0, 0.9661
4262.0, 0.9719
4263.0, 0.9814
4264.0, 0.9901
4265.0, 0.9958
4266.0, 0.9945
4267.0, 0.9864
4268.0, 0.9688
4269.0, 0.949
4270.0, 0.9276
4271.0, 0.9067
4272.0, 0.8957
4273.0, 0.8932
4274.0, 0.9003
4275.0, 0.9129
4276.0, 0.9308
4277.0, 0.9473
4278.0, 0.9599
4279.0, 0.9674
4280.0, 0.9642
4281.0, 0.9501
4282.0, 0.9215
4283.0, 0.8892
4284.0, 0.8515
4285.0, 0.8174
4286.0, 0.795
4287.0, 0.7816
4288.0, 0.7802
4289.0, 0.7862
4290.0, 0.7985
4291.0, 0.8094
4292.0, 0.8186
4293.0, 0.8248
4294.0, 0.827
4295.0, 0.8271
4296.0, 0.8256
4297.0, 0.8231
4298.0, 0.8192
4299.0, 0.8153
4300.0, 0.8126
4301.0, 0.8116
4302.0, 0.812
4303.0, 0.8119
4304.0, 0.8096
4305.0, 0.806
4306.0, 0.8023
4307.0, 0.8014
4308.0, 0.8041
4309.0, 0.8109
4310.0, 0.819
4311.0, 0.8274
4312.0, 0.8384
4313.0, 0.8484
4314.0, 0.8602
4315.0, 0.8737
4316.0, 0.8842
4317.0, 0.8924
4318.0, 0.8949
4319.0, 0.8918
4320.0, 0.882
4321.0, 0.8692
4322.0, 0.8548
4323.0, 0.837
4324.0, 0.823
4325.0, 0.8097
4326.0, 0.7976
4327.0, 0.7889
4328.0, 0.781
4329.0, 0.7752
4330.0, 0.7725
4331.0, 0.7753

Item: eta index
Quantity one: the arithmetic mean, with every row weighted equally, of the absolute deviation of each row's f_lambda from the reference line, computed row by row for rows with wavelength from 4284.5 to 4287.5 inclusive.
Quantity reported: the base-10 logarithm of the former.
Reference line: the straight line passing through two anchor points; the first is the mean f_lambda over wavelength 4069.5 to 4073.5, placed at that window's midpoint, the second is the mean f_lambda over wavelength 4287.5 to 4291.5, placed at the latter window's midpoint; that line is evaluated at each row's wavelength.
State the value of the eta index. -1.9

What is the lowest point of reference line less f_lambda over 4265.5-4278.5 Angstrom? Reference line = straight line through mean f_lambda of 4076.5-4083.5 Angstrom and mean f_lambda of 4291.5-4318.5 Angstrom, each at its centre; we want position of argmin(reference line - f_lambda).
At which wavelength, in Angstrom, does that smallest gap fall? 4266.0 Angstrom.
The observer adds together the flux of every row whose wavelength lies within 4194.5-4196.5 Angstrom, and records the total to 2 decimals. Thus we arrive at 1.80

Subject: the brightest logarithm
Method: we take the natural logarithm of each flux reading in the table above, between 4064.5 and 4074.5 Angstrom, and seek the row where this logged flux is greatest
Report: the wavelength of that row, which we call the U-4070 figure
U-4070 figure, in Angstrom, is 4068.0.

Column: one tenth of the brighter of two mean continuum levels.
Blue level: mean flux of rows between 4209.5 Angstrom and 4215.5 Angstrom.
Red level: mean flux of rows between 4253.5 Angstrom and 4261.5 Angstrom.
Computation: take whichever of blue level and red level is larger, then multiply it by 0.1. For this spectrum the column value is 0.0964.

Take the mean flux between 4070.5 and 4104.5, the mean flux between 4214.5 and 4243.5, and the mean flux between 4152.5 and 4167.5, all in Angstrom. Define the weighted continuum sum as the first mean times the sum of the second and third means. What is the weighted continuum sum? 1.59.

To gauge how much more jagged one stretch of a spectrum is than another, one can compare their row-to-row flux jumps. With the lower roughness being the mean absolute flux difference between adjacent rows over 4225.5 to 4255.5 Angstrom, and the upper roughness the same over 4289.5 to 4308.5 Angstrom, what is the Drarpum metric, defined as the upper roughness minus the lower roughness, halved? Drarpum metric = -0.002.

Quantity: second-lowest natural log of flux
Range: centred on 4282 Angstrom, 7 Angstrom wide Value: -0.161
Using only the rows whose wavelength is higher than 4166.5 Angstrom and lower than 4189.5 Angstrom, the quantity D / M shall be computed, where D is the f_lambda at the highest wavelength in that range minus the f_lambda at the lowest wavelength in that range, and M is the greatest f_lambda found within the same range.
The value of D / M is 0.01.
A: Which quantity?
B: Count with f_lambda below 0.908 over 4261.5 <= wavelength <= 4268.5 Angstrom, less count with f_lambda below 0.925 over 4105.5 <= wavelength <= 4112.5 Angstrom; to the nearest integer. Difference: -7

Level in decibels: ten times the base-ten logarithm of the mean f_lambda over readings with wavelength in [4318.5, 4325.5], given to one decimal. -0.7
